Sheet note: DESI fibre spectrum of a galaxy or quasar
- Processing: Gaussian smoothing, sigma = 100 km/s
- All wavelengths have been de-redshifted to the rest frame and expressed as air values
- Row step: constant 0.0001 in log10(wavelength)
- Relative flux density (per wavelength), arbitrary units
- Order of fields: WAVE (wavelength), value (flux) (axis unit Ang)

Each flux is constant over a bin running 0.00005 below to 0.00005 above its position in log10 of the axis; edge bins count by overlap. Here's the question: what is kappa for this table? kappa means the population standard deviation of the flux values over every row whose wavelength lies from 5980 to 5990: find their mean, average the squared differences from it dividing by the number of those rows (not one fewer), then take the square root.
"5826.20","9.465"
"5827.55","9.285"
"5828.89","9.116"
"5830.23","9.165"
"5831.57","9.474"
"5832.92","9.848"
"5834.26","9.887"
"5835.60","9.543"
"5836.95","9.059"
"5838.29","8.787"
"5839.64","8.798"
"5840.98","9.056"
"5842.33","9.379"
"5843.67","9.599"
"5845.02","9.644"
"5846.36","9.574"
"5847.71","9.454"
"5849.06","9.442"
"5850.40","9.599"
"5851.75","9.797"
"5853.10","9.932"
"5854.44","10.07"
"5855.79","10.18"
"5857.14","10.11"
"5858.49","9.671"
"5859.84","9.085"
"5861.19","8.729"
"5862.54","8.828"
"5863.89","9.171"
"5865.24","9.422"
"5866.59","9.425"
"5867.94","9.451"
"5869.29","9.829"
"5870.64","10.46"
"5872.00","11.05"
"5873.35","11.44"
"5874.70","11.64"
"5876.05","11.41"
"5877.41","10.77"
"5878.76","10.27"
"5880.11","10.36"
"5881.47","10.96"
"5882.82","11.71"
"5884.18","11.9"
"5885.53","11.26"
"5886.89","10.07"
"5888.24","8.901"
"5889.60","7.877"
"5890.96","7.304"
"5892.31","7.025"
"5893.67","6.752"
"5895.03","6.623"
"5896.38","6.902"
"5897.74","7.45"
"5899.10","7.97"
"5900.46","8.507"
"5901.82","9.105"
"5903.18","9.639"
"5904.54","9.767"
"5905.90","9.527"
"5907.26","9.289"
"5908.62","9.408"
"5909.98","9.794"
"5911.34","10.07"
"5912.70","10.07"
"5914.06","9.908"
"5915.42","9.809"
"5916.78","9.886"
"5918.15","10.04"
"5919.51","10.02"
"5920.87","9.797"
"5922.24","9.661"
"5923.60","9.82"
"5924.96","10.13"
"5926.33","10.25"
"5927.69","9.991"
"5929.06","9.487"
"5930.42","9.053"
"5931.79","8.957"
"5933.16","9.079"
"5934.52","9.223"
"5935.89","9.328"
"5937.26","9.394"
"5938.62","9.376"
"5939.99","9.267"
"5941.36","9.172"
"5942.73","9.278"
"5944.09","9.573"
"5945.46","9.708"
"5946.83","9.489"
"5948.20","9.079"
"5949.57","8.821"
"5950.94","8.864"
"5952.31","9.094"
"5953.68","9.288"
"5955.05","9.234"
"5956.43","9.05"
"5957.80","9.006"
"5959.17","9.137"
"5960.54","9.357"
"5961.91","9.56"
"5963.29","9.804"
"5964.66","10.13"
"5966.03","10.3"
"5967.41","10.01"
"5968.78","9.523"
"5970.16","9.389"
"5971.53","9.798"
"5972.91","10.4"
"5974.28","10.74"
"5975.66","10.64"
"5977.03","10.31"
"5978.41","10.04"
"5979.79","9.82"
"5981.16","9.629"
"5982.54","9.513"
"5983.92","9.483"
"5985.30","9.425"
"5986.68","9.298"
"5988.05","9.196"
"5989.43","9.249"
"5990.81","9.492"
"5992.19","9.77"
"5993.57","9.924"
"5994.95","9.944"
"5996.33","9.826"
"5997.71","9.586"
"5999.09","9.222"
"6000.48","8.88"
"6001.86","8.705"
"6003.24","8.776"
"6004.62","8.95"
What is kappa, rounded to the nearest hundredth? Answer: 0.15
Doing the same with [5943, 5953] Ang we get 0.33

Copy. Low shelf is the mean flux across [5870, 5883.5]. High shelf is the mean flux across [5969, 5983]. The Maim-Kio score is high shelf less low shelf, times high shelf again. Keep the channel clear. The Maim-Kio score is -10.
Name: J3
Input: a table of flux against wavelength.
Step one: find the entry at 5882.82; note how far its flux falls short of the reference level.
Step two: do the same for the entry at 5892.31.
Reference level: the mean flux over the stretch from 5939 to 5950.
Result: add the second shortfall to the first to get -0.1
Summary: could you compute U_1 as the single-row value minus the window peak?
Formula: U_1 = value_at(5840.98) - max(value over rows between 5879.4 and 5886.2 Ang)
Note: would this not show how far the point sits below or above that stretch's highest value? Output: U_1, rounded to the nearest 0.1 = -2.8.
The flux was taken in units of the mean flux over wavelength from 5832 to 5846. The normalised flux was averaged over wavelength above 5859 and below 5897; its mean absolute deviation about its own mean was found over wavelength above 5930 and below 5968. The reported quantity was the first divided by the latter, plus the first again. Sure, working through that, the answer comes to 35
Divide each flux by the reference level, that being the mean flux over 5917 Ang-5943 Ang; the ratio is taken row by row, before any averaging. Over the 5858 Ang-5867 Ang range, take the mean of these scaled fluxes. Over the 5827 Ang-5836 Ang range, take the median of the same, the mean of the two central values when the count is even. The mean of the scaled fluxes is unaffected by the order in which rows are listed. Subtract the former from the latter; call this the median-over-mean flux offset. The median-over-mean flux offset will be 0.03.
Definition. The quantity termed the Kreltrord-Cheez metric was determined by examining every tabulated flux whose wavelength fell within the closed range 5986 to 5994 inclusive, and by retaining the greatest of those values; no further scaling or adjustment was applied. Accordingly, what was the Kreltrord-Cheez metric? 9.924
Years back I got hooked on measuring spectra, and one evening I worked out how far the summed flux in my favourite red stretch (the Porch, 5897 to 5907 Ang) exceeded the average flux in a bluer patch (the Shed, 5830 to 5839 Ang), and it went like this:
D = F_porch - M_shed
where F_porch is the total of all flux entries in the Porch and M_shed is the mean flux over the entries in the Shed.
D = 52.6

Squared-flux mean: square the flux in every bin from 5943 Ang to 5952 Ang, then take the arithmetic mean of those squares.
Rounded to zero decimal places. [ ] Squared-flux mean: 86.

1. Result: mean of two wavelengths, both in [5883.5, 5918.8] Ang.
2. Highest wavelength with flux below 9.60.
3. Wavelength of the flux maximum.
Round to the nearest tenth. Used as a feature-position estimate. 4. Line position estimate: 5896.4 Ang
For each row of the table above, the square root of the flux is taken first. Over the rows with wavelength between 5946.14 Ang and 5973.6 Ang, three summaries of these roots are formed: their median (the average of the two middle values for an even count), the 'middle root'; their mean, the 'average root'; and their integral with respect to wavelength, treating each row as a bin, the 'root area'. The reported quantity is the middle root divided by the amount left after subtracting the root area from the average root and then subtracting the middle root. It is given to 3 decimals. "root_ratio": -0.036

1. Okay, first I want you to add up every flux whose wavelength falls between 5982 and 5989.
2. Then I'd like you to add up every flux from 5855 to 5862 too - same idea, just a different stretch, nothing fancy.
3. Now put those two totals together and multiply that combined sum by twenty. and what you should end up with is 1894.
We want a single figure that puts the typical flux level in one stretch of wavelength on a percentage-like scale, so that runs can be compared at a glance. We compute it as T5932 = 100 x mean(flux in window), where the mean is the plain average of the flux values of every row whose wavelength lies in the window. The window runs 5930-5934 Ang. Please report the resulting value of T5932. 903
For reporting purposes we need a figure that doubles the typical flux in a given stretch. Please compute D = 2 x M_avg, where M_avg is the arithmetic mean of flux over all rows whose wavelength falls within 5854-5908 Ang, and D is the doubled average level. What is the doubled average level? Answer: 19.0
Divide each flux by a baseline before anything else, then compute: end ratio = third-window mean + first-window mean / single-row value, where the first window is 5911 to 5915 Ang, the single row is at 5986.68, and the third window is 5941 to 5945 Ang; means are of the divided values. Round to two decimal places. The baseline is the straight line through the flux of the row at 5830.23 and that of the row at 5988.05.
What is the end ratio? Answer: 2.10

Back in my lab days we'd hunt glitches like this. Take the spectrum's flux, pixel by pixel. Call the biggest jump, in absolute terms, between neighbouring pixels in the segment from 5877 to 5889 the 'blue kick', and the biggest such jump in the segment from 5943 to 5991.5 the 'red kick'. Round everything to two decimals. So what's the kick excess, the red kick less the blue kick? -0.59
